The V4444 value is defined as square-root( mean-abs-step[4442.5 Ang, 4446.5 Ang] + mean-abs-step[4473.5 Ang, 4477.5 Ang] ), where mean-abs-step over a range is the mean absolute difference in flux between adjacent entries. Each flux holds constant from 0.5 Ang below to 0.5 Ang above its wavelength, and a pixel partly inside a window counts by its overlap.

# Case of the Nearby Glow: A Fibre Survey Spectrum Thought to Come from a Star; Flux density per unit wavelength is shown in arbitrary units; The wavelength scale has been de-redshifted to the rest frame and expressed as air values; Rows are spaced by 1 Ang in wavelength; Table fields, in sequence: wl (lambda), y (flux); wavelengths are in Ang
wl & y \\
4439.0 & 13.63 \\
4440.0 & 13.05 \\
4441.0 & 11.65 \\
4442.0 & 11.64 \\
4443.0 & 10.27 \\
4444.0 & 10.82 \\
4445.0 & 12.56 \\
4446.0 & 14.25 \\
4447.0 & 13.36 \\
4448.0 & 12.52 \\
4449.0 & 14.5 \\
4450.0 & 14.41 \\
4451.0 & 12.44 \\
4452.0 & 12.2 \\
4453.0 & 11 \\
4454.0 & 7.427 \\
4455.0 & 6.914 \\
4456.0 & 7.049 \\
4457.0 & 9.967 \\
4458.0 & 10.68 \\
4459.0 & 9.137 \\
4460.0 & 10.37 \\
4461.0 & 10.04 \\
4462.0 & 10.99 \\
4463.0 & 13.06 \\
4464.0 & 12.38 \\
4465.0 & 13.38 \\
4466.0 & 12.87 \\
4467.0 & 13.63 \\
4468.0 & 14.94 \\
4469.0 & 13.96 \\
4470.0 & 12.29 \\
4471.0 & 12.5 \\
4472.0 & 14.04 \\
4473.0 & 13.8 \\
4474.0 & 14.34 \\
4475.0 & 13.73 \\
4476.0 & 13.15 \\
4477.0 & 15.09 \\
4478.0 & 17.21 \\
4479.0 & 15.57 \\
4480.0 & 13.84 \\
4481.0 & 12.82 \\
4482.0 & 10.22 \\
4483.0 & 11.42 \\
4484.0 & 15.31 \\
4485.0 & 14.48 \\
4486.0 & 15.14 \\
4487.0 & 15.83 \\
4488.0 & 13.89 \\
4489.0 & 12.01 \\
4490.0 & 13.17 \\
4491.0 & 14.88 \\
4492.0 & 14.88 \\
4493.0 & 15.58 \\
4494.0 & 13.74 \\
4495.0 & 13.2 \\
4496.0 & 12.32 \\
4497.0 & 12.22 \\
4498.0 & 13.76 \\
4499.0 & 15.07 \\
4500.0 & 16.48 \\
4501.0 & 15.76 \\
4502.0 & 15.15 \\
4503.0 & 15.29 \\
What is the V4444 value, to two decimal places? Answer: 1.54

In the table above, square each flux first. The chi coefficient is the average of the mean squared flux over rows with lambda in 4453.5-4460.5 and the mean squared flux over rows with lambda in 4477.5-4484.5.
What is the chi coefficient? 137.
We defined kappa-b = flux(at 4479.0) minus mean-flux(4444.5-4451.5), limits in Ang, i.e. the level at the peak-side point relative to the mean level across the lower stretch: 2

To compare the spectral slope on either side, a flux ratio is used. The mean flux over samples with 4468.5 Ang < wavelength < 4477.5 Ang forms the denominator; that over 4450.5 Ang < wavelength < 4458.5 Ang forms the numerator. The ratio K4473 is 0.711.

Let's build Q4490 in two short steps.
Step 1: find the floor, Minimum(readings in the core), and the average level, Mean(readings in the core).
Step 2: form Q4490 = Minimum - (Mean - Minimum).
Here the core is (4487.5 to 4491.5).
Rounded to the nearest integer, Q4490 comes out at 11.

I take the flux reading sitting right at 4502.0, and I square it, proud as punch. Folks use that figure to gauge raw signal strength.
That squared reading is 230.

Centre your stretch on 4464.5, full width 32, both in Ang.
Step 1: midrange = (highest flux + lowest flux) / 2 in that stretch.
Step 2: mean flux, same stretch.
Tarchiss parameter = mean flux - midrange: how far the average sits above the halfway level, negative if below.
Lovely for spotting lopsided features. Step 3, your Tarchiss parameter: 0.3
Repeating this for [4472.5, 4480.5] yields -0.6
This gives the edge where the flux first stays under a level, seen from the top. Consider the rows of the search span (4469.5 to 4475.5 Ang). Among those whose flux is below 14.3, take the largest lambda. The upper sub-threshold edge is 4475.0 Ang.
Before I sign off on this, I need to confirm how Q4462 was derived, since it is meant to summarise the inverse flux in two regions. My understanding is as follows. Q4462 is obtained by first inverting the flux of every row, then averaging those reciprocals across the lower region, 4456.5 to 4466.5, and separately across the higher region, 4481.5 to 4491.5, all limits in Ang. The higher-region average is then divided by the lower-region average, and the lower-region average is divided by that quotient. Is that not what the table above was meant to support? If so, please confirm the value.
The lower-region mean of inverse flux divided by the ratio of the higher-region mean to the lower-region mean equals 0.11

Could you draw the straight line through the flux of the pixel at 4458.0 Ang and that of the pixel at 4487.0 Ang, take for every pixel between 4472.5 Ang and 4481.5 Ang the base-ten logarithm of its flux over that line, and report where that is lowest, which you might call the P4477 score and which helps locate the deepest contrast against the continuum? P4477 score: 4481.0 Ang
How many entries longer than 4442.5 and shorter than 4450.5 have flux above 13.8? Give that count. 3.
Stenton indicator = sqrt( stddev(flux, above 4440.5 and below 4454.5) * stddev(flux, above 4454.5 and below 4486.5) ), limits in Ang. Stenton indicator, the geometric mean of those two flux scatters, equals 2.1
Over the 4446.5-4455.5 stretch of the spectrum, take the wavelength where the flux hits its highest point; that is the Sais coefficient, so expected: 4449.0 Ang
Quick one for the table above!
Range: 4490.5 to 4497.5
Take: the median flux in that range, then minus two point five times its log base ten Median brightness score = -2.84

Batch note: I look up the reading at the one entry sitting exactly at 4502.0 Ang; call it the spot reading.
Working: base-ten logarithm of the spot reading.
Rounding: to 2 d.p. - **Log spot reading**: 1.18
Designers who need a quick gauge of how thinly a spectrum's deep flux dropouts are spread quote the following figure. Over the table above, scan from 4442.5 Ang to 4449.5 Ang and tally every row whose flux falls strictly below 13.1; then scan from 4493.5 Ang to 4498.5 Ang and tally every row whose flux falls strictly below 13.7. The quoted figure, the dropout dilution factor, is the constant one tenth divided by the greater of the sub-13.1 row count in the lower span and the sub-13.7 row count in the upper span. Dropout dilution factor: 0.025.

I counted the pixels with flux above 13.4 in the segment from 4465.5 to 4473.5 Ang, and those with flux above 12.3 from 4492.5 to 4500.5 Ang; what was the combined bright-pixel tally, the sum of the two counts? 12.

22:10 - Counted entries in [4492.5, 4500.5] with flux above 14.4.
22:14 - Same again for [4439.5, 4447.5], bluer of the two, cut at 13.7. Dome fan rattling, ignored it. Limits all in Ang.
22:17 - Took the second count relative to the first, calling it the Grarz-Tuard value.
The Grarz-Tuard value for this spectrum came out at 0.3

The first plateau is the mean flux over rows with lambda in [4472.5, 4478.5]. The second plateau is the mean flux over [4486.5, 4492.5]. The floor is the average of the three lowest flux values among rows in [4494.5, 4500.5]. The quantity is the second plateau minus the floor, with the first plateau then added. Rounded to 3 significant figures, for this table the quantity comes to 16.1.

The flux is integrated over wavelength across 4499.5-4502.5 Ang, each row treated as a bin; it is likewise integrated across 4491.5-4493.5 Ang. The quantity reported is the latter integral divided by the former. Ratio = 0.64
